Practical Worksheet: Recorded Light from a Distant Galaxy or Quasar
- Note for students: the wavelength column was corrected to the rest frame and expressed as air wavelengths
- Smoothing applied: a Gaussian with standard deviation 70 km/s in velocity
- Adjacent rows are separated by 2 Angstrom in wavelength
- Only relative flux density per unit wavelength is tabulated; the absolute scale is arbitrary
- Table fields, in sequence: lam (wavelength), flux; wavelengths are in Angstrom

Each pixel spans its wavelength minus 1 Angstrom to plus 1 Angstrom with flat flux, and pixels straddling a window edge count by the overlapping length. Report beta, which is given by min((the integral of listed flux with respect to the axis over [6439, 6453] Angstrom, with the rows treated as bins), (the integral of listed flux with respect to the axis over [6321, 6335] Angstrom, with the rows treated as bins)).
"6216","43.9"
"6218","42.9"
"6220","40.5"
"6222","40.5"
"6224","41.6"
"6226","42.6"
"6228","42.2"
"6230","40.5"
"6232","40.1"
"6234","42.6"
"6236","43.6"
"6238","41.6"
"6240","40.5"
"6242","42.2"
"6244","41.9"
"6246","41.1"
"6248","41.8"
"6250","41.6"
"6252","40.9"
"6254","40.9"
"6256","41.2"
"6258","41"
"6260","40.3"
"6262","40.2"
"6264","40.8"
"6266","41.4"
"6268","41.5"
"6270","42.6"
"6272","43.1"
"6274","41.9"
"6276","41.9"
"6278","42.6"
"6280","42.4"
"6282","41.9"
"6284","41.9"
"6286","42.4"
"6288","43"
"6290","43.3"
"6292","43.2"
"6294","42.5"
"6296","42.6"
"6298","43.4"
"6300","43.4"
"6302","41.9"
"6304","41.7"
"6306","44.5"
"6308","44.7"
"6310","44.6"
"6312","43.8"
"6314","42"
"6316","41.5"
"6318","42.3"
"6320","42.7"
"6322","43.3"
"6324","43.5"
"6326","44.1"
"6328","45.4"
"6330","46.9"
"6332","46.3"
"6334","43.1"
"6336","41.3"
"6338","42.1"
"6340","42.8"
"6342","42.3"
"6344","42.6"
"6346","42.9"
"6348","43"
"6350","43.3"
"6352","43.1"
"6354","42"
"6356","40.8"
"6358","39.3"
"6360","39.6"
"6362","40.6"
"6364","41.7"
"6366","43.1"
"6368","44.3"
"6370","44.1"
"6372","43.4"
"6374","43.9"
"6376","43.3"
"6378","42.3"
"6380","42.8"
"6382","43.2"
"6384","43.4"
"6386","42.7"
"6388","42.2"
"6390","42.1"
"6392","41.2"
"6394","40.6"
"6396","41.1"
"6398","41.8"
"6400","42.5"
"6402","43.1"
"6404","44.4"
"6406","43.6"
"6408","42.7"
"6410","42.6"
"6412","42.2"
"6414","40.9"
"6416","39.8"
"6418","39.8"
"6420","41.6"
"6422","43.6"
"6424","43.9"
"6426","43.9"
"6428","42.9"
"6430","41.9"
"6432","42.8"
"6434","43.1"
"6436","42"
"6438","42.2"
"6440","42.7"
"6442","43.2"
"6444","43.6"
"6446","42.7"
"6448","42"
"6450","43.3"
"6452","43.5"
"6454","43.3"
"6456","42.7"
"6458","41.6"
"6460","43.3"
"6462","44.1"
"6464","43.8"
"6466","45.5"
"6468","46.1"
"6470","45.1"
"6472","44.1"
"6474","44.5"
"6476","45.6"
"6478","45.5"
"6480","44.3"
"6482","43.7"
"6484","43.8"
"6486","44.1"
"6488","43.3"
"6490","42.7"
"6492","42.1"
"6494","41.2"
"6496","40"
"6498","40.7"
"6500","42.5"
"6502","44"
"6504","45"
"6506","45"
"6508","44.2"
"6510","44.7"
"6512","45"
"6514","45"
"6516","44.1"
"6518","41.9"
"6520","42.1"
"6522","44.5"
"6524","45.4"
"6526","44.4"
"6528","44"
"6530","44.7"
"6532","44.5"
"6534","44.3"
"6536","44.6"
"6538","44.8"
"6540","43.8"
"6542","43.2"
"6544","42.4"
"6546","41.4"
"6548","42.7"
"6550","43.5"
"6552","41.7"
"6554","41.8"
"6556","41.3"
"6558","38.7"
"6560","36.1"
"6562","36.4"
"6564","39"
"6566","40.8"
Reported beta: 602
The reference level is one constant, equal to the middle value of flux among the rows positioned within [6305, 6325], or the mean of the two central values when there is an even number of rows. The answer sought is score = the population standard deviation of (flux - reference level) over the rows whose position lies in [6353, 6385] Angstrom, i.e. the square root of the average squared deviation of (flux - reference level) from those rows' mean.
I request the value 1.5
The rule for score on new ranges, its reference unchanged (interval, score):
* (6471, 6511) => 1.5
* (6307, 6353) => 1.4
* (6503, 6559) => 1.6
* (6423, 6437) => 0.7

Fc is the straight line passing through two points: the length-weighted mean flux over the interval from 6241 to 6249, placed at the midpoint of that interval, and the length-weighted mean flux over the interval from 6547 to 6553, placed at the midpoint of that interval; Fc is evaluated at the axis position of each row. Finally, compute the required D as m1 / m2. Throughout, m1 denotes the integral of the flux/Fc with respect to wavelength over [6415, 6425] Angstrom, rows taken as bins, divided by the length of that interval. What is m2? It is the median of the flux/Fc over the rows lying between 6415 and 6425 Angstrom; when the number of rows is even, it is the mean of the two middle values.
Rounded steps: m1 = 0.99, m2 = 0.98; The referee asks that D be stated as 1.00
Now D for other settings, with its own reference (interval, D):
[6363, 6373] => 1.00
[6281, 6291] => 1.00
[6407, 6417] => 0.99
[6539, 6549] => 1.00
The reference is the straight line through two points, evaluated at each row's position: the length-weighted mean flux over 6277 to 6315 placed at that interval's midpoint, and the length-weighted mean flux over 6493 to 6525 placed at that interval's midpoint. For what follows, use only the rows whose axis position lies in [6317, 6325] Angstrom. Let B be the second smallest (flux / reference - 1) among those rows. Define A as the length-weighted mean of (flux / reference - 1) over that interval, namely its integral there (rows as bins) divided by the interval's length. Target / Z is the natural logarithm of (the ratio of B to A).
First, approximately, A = -0.001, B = -0.01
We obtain 1.8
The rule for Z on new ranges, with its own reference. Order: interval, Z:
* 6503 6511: 0.0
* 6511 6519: 0.2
